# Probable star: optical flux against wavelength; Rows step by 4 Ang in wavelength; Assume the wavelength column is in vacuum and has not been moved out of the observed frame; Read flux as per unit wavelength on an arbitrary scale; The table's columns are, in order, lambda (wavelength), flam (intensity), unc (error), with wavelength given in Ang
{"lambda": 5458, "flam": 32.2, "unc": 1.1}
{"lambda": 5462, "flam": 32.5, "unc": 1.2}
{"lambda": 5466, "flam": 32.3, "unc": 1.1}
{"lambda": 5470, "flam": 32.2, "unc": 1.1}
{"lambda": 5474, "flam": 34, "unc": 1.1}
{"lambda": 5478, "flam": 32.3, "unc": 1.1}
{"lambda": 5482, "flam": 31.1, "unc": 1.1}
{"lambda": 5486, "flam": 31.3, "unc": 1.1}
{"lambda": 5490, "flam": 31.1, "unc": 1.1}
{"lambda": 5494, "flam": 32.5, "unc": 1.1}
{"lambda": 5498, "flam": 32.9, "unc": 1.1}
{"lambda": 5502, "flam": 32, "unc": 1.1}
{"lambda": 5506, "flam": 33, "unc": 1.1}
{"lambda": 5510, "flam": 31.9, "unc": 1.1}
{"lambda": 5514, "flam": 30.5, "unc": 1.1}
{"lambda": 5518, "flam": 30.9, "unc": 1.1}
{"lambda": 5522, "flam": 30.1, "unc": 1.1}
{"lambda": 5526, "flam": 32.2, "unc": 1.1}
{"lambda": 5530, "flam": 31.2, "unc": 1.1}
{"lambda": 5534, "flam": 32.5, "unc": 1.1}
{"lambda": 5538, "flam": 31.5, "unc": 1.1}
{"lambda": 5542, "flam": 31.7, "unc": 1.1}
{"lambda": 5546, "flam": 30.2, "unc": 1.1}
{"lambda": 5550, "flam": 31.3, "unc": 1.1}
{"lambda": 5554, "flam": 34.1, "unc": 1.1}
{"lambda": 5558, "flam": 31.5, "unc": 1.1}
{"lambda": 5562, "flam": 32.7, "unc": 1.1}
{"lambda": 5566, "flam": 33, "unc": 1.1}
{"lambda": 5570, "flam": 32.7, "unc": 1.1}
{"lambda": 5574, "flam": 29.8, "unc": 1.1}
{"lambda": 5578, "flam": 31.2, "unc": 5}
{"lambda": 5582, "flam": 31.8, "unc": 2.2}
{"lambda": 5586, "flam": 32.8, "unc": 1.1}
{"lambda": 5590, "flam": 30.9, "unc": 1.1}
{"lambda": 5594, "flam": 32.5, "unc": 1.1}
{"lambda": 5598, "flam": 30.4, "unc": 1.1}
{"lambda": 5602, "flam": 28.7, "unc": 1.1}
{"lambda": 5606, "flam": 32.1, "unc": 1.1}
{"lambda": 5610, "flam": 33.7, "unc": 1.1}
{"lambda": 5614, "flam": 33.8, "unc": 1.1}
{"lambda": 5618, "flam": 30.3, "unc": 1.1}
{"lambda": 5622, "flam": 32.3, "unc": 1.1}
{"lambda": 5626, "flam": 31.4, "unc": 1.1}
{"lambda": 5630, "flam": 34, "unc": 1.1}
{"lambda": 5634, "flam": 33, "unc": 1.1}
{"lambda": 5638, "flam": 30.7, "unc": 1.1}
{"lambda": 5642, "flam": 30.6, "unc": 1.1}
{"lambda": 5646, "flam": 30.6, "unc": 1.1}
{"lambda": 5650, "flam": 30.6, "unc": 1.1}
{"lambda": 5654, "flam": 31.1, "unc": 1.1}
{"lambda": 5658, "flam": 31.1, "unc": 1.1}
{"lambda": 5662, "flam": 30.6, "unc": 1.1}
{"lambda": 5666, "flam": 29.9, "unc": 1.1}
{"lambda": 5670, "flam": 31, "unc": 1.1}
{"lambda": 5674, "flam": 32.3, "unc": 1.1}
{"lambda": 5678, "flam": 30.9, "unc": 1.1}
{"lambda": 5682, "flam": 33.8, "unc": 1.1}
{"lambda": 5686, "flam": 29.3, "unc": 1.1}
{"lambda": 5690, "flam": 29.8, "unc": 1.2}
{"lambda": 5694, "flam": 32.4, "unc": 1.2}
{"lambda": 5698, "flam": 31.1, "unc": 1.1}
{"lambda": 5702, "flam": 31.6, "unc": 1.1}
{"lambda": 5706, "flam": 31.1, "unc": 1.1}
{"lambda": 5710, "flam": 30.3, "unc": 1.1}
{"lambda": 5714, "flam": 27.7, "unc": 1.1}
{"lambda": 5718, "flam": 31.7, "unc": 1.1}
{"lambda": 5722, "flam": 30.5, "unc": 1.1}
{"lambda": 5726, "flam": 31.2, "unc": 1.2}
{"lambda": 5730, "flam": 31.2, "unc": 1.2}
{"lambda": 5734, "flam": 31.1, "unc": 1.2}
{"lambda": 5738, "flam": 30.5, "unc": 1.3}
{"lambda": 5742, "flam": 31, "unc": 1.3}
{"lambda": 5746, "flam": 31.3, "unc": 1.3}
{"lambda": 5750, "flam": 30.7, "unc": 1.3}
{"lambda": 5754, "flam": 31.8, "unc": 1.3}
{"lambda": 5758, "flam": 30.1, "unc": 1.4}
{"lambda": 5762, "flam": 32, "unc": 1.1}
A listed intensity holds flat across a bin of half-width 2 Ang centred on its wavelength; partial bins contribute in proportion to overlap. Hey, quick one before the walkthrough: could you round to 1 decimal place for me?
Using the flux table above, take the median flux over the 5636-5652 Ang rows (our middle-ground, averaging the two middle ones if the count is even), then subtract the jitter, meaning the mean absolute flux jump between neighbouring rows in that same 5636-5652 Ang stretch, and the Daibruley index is 30.6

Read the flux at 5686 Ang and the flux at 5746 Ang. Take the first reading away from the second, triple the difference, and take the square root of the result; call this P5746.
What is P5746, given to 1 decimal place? 2.4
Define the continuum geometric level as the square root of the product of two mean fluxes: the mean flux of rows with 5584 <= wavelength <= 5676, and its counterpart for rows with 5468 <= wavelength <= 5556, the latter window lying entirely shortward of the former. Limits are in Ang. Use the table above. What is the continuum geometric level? 31.7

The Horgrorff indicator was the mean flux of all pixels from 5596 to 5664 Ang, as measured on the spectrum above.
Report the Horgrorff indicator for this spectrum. 31.5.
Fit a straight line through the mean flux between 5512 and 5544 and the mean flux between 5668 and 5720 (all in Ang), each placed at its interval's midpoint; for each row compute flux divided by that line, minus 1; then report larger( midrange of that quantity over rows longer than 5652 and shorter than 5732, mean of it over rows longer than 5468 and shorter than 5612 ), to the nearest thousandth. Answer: 0.015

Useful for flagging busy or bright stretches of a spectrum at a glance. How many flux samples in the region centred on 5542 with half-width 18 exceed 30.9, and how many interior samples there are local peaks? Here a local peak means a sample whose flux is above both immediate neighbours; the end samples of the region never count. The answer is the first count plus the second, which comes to 11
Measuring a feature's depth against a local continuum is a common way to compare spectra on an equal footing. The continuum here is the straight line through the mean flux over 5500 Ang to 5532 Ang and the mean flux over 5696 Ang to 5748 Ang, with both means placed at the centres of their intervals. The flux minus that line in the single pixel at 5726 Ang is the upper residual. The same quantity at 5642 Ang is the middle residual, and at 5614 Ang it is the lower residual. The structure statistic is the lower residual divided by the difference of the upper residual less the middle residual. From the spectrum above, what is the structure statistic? 3.0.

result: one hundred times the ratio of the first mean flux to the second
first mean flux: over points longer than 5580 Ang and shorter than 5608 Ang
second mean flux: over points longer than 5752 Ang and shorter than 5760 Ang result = 101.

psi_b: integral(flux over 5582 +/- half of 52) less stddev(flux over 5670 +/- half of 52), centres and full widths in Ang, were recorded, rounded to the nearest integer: 1639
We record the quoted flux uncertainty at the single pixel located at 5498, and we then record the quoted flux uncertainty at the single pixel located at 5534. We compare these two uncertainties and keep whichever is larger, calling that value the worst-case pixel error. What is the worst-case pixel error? 1.10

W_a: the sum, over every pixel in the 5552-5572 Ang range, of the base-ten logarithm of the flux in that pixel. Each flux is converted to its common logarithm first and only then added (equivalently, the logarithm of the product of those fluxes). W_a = 7.58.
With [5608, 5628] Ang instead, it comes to 7.54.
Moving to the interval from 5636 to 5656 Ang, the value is 7.44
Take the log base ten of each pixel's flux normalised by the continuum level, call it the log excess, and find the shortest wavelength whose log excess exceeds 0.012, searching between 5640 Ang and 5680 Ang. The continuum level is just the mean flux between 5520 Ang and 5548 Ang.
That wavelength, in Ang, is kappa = 5674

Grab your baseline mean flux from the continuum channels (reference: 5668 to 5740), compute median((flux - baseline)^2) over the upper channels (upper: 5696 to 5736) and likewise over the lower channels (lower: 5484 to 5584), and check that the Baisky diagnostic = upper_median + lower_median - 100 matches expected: -99.1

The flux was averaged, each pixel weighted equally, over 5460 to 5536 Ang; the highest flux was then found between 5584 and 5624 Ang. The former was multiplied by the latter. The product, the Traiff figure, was 1079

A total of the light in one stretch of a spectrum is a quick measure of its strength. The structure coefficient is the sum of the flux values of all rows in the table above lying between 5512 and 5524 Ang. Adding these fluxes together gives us 91.5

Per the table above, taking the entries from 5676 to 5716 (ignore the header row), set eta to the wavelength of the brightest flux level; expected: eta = 5682 Ang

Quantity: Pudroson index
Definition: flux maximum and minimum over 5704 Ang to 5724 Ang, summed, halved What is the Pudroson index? 29.7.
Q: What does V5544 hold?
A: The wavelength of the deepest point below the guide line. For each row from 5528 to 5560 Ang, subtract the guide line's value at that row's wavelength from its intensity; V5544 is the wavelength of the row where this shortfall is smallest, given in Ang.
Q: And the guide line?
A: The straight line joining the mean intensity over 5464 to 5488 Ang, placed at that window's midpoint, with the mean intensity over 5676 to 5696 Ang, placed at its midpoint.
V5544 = 5546 Ang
